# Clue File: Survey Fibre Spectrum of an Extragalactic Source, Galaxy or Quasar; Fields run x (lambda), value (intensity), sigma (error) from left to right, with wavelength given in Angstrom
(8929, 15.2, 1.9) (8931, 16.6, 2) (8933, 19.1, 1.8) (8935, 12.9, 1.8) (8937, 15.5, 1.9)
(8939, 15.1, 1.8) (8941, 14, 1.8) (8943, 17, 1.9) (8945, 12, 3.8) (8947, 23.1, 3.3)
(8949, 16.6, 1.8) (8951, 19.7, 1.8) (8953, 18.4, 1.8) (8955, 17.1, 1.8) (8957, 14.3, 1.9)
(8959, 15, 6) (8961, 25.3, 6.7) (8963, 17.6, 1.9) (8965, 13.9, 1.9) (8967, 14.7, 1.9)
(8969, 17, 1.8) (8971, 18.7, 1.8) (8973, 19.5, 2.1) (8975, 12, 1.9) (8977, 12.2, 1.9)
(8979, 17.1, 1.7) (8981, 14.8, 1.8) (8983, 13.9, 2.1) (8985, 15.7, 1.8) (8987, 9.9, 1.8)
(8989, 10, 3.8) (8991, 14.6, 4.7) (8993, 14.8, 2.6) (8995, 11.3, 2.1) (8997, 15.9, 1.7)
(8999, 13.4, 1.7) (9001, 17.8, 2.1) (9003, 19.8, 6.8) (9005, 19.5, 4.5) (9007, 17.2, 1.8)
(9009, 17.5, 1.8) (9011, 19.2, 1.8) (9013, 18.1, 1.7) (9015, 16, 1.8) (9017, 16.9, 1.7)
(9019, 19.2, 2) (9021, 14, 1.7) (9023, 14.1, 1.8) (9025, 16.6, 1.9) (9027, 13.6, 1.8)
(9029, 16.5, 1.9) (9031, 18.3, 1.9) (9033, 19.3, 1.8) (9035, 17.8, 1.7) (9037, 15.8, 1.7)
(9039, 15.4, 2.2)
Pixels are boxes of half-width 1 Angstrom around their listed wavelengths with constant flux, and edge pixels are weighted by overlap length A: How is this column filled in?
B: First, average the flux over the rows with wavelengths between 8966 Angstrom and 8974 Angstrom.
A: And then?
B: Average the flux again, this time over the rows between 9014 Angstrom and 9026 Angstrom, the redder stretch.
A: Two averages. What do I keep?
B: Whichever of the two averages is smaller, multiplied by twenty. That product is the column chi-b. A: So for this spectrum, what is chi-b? 323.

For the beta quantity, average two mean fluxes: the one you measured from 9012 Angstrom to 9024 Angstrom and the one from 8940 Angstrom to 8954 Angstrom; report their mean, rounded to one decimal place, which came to 16.8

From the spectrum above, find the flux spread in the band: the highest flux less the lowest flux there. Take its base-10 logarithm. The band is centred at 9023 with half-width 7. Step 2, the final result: 0.75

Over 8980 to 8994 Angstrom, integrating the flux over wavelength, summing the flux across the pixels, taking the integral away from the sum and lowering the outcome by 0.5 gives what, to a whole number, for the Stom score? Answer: -94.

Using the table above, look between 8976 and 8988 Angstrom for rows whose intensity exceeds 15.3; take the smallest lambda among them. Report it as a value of 8979 Angstrom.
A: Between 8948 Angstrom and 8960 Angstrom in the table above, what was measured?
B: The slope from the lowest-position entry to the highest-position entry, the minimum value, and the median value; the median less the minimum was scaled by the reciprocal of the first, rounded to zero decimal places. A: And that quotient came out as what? -16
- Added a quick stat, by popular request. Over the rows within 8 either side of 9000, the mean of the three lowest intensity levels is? 13.2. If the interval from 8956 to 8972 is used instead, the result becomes 14.3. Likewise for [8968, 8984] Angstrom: 12.7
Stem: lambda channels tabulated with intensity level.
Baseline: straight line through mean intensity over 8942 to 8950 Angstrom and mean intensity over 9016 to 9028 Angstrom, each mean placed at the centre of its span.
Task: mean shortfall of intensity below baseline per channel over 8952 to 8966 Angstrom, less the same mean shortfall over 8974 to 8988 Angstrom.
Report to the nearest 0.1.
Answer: -3.3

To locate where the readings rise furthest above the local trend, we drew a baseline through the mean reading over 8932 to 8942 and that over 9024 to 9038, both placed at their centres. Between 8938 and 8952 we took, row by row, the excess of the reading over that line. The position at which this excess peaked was 8947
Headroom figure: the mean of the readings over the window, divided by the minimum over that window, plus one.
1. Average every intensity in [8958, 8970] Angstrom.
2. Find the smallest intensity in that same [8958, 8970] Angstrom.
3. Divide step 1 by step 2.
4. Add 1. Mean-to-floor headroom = 2.24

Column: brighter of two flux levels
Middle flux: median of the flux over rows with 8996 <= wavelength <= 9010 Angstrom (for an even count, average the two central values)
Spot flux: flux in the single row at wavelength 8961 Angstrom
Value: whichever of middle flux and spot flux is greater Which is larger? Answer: 25.3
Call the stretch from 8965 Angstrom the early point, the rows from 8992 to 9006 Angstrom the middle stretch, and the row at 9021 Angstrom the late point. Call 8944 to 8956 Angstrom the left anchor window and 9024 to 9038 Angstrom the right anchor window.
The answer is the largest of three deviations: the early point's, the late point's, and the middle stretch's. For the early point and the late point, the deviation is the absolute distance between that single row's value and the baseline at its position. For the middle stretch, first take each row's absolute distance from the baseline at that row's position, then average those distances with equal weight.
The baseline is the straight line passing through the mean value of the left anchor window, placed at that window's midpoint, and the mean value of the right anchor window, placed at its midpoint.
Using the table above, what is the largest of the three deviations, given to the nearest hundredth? 3.74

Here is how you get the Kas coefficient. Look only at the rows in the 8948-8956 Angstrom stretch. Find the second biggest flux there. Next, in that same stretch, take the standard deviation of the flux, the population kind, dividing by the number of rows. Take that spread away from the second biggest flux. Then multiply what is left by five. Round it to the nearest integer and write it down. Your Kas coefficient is 86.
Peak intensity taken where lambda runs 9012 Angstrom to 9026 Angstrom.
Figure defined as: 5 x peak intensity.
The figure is 96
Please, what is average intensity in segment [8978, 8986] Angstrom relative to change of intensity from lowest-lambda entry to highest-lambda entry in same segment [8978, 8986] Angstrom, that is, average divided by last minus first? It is -11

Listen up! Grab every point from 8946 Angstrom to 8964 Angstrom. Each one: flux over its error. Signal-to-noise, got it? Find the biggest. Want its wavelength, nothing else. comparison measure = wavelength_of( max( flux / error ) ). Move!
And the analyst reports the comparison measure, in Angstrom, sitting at 8951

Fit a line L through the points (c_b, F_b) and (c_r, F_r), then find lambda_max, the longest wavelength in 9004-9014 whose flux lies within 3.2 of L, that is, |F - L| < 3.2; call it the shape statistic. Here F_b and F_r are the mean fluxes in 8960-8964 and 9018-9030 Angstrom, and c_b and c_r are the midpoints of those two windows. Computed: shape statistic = 9013 Angstrom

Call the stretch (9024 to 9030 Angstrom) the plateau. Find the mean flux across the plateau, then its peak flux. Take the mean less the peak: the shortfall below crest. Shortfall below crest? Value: -1.0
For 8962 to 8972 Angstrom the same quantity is -2.3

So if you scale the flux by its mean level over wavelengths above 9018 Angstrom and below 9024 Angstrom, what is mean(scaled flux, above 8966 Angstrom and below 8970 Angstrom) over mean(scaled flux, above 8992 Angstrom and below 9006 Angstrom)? 0.99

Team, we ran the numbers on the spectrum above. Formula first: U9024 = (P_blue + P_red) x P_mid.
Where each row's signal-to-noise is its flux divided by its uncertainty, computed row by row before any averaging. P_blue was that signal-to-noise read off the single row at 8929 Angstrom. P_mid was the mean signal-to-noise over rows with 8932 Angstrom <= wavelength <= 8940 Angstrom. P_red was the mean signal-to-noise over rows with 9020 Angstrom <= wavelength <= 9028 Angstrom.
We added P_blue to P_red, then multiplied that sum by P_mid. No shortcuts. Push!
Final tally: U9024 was 138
